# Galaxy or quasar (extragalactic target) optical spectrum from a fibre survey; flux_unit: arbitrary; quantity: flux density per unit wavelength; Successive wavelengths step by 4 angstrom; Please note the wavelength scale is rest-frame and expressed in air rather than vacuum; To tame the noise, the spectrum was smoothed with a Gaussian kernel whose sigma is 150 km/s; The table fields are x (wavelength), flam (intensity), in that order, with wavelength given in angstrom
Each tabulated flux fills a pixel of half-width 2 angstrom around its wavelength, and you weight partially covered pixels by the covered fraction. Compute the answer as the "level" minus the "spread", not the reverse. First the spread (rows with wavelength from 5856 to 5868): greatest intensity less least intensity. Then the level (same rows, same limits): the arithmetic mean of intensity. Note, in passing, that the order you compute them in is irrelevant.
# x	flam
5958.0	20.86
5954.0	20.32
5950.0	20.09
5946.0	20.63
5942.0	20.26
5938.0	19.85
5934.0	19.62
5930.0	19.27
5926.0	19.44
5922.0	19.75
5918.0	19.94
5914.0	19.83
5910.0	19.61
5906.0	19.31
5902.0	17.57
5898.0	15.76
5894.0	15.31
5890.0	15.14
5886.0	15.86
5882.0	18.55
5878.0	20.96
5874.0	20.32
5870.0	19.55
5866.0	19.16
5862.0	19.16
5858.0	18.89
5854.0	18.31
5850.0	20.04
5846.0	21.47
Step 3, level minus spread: 18.8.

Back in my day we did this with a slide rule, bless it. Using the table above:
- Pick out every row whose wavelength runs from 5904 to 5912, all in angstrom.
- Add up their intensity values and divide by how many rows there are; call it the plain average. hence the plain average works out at 19.5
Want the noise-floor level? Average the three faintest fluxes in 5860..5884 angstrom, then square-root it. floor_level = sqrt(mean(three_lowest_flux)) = 4.35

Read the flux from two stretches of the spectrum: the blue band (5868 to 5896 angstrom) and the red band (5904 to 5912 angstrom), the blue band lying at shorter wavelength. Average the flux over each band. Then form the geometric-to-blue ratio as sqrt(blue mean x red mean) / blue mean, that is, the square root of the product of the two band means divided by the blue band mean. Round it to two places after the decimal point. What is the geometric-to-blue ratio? 1.04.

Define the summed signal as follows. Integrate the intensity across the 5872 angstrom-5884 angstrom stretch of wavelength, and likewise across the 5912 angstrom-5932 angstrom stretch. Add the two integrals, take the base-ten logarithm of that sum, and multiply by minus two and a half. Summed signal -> -7.0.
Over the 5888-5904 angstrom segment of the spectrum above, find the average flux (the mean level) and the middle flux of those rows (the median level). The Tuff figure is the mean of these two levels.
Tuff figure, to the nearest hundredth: 15.74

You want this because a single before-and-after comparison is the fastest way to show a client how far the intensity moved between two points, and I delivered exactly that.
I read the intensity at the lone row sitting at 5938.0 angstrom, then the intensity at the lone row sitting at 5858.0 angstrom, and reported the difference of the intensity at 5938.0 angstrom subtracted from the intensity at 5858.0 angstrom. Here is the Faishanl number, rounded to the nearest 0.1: -1.0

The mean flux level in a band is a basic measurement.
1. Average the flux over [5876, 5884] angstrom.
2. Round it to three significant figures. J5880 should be 19.8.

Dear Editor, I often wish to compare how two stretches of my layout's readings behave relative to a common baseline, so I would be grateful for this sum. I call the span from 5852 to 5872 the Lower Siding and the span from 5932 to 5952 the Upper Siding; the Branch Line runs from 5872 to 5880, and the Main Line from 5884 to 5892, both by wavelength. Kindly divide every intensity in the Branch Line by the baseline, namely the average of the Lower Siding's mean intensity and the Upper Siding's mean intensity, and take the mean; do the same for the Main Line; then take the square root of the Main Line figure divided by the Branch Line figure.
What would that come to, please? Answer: 0.87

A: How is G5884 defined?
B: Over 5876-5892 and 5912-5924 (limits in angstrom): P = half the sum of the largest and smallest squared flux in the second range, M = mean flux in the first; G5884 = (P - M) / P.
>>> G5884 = 0.955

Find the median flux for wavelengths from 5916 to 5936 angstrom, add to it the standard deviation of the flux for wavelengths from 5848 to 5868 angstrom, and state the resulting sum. 20.2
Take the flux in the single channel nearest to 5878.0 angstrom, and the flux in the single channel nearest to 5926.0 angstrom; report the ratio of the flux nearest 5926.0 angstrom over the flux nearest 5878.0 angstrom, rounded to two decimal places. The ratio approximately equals 0.93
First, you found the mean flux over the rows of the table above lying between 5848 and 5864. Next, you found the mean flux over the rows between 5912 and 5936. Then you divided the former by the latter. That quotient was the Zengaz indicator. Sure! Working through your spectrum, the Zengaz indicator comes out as 0.97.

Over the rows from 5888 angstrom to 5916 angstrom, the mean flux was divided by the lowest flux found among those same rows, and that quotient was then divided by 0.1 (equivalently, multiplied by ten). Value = 11.6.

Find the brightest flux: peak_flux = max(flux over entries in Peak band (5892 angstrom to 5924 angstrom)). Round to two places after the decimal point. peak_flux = 19.94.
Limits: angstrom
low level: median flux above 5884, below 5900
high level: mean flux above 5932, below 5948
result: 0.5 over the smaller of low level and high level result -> 0.0322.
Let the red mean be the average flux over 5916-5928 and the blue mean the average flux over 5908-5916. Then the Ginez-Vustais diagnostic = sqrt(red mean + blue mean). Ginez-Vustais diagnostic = 6.28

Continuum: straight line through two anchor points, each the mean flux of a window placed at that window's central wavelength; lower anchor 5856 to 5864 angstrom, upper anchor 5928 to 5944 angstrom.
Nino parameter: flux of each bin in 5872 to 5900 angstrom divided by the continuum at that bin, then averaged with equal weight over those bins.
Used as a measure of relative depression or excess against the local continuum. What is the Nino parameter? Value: 0.90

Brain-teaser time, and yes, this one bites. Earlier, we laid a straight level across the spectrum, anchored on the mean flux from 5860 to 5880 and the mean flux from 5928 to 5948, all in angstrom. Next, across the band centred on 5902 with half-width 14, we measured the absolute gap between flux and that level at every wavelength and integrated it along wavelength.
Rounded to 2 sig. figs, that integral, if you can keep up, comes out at 66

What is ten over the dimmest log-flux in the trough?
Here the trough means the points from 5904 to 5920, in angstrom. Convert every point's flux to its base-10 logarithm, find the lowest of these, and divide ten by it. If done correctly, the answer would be 7.78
